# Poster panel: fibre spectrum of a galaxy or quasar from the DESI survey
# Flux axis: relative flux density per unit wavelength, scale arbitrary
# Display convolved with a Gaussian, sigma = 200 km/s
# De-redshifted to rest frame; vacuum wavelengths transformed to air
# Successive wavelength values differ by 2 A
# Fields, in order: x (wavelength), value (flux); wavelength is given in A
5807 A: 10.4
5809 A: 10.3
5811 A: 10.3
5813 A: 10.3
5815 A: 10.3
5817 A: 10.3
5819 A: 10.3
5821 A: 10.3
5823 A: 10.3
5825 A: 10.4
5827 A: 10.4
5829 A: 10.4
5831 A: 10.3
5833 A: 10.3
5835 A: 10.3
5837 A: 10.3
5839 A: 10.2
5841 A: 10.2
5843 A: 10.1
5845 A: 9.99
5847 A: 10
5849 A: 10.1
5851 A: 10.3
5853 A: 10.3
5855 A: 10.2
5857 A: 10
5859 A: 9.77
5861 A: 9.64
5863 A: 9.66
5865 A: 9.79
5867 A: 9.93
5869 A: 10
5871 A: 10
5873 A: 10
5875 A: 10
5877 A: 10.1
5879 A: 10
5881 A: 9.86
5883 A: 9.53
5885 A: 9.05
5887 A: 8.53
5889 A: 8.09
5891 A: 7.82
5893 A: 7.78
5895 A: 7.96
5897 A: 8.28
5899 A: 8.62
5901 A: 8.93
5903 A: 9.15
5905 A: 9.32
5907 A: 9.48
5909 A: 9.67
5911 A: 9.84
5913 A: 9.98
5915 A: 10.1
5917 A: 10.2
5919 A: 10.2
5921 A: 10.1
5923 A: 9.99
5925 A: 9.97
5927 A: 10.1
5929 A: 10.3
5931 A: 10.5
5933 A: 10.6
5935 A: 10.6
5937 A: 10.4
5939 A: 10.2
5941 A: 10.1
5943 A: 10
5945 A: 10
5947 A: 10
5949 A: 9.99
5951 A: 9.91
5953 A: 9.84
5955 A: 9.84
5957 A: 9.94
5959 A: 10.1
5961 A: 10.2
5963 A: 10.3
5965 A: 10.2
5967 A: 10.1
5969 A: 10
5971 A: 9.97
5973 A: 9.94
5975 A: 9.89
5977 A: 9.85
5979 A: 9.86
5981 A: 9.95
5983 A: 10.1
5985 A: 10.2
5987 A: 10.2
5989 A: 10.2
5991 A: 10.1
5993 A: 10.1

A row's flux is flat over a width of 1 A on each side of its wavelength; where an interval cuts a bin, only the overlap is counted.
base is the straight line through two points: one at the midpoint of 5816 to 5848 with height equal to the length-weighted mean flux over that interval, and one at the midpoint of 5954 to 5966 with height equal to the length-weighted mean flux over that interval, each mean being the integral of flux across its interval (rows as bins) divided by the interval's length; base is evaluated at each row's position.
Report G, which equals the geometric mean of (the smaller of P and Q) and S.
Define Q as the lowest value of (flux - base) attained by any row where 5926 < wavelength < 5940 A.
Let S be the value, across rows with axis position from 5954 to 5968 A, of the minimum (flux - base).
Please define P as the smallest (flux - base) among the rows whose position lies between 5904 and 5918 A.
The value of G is 0.47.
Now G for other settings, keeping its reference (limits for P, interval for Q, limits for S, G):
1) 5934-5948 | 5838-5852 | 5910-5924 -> 0.28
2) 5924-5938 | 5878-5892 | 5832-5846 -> 0.77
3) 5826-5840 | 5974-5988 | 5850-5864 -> 0.36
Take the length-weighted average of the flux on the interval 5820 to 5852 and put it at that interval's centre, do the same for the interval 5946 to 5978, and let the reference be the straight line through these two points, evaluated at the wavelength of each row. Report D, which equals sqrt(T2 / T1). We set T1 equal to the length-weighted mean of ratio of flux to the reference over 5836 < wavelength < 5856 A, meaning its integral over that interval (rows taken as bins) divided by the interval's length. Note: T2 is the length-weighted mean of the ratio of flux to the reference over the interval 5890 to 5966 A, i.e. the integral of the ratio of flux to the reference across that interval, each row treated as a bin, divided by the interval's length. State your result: 0.987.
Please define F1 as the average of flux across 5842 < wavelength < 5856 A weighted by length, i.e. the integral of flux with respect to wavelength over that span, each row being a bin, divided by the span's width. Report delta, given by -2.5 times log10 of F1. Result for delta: -2.52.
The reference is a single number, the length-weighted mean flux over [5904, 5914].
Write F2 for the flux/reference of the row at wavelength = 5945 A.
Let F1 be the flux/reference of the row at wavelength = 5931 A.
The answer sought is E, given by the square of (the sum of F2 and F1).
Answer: 4.51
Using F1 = 1.087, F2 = 1.04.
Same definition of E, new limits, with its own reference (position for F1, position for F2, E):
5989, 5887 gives 3.76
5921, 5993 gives 4.37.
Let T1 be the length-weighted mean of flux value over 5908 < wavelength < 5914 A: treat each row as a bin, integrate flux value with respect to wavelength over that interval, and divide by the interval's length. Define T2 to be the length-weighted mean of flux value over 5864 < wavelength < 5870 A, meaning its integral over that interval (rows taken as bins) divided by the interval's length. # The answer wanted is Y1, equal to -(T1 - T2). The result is 0.08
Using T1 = 9.8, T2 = 9.9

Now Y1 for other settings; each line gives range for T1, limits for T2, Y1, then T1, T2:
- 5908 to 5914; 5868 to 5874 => 0.17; 9.8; 10.0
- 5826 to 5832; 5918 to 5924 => -0.27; 10.4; 10.1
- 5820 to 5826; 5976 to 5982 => -0.45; 10.3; 9.9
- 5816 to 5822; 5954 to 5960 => -0.34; 10.3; 10.0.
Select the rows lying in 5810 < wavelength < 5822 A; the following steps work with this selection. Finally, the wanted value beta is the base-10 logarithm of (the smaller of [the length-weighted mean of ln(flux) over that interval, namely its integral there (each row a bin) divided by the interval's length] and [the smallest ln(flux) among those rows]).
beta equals 0.368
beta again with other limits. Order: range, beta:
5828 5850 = 0.362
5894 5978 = 0.317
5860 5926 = 0.312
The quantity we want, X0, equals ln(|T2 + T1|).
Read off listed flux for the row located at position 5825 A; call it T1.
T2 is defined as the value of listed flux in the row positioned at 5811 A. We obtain 3.03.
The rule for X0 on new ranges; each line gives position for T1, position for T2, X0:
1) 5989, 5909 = 2.99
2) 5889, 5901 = 2.83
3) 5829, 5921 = 3.02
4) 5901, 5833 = 2.96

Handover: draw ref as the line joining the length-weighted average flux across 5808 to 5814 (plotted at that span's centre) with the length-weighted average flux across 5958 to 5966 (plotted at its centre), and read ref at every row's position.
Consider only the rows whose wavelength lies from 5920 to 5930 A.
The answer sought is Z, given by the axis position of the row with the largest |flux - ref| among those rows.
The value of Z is 5925 A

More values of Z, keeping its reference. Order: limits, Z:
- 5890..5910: 5893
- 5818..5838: 5829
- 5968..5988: 5977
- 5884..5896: 5893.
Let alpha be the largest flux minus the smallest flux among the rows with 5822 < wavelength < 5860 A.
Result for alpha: 0.63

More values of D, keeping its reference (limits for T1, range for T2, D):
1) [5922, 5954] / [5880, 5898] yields 0.913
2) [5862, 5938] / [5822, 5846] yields 1.028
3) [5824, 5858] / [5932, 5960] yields 1.004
